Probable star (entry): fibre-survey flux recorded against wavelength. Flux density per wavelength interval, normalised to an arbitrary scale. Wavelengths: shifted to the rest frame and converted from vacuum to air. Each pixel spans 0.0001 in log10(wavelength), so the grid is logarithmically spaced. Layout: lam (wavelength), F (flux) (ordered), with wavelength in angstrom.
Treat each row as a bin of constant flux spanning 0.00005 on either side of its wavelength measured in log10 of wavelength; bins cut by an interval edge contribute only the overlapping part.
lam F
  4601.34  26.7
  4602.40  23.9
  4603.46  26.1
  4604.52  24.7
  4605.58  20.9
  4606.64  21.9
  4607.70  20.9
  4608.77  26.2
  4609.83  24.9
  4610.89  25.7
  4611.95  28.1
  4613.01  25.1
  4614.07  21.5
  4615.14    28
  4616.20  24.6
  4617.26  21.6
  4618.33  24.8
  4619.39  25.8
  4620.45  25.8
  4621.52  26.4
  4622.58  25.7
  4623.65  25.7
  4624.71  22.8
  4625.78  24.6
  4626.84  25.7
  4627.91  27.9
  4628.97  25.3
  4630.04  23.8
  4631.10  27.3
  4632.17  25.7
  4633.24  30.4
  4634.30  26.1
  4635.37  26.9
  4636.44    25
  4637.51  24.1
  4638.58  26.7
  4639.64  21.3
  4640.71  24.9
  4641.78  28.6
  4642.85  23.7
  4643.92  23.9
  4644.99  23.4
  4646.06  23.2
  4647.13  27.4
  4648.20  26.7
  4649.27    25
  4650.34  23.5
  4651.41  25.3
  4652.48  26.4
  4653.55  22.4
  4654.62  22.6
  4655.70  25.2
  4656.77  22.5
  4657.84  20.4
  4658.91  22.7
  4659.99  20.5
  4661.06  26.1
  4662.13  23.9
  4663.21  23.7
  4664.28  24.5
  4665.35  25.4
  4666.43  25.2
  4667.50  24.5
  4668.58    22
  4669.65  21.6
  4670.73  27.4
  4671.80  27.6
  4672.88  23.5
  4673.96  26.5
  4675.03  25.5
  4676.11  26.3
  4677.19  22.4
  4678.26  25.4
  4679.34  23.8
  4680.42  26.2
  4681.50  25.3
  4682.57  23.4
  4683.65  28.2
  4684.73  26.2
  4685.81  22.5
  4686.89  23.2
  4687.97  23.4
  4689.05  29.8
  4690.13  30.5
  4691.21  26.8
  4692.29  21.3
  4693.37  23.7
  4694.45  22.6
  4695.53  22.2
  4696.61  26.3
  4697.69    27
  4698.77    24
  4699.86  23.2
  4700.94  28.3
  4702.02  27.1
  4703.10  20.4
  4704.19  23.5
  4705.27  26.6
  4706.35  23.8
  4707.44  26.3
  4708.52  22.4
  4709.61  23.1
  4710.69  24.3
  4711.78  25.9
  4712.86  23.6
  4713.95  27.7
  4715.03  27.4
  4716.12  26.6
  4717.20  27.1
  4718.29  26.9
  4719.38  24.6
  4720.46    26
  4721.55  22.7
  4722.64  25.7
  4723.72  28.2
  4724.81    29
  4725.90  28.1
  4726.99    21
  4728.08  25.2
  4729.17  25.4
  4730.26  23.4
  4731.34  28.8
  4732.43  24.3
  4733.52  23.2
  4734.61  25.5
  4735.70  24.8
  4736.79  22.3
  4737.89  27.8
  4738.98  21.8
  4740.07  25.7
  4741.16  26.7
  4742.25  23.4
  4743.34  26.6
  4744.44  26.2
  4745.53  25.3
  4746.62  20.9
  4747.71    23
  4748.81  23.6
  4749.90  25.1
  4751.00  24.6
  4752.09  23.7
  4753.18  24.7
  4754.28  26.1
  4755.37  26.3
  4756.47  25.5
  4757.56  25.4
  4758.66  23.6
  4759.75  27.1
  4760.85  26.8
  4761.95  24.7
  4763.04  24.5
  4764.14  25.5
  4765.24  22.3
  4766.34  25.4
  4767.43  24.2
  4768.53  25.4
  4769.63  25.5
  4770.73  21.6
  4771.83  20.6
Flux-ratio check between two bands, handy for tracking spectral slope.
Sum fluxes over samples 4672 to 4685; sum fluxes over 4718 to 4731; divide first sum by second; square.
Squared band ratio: 0.98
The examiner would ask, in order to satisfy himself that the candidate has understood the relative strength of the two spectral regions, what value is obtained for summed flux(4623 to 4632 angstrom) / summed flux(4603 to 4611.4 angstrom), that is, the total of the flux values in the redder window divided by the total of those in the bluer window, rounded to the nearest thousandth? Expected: 1.062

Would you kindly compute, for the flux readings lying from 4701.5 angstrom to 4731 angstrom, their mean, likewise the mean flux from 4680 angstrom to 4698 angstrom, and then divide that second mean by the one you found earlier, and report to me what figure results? 1.00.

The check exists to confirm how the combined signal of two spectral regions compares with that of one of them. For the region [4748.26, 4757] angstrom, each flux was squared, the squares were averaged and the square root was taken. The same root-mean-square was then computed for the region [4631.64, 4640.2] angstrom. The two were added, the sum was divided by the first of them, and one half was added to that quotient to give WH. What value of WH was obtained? 2.54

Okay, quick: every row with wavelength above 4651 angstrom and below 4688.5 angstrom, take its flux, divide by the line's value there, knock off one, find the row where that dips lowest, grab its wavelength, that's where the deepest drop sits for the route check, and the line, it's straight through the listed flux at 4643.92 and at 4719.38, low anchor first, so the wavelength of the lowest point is 4657.84 angstrom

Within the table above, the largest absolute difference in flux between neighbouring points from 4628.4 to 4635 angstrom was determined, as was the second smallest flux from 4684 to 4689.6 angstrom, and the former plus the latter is 27.9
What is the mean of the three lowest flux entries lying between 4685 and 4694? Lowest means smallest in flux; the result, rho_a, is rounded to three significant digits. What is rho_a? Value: 22.3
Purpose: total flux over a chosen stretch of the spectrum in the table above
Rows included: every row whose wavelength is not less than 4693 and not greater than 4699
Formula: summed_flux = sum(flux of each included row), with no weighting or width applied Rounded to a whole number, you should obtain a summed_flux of 146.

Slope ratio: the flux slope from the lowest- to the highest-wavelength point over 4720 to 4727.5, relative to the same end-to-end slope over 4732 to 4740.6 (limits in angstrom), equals -4.2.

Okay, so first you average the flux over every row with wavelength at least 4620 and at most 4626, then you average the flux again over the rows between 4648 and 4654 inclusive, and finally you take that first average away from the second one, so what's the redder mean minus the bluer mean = -0.3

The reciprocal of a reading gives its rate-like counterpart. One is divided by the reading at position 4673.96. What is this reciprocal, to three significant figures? 0.0377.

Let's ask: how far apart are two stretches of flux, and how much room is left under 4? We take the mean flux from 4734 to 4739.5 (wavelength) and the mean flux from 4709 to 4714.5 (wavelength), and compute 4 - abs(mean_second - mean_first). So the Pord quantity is 3.5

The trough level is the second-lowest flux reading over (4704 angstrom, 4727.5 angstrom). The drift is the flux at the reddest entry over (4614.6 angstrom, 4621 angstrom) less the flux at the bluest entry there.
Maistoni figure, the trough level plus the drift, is 20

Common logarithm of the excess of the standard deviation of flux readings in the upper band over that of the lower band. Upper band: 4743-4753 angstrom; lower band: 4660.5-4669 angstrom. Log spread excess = -0.3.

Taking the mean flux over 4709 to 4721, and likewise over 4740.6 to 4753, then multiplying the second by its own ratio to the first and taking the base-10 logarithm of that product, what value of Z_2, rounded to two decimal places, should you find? 1.37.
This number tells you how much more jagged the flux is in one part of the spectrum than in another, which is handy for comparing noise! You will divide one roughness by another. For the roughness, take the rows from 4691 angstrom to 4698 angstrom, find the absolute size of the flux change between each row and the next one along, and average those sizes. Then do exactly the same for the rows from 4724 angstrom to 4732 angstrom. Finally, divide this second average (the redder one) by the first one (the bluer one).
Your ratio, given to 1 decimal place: 1.4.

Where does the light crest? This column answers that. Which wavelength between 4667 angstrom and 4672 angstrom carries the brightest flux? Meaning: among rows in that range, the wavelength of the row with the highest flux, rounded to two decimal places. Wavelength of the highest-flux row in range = 4671.80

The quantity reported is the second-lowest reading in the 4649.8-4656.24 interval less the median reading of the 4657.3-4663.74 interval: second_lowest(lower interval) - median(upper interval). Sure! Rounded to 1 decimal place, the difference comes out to -0.6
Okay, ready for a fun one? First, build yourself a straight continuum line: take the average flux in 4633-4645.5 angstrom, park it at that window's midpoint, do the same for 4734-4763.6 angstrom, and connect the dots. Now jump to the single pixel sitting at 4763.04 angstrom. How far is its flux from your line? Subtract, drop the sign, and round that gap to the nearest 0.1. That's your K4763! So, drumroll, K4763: 0.3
